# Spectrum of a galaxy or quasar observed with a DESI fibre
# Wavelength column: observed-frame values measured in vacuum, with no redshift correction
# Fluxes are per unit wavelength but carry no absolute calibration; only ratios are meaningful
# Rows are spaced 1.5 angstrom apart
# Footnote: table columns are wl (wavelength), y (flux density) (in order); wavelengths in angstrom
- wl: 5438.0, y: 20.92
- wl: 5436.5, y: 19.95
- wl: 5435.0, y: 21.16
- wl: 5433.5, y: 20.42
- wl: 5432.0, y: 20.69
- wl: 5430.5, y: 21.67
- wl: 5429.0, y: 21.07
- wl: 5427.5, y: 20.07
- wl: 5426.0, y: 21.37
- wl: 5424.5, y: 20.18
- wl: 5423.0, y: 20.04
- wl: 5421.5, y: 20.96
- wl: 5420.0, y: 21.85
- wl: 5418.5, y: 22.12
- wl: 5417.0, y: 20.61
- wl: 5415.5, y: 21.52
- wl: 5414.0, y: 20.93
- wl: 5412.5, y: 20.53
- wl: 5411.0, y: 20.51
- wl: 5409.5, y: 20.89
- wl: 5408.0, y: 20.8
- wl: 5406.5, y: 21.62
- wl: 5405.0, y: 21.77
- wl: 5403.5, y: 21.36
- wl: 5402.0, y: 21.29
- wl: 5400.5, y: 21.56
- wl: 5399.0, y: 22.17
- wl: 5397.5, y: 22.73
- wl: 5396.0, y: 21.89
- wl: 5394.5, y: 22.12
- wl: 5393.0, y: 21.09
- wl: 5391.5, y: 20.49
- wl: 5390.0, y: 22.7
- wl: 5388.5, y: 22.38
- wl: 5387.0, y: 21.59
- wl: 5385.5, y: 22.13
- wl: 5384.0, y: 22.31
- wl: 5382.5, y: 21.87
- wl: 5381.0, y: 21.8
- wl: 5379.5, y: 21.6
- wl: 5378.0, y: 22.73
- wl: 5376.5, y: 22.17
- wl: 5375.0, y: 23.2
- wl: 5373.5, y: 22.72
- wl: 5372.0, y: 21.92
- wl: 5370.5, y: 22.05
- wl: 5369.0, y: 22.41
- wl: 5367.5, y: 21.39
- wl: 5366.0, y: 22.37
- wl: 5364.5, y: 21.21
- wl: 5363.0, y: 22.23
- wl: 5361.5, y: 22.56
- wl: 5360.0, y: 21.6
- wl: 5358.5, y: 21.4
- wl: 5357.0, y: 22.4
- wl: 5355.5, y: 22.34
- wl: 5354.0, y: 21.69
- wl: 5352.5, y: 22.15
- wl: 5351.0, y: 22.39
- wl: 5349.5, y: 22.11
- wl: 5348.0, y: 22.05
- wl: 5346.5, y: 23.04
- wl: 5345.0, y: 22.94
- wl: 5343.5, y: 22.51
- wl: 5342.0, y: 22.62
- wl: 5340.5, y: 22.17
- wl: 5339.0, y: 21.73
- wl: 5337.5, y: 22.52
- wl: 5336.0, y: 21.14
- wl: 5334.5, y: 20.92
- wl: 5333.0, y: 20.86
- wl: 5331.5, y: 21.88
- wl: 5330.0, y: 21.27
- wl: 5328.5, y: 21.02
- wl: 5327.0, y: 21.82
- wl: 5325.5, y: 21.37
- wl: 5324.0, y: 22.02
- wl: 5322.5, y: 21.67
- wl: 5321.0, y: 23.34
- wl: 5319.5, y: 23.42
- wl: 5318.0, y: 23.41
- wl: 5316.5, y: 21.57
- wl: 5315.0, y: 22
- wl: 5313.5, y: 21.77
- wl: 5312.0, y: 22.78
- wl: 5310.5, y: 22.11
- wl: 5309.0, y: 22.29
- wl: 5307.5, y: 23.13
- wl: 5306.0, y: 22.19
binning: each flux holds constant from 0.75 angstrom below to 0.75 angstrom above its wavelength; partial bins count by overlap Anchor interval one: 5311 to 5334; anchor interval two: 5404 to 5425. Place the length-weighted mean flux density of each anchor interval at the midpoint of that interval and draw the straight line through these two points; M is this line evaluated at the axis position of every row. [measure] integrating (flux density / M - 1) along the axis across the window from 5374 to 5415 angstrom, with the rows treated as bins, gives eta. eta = 0.9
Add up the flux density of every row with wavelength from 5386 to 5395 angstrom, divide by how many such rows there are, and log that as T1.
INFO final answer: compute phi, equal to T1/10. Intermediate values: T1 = 21.7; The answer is 2.17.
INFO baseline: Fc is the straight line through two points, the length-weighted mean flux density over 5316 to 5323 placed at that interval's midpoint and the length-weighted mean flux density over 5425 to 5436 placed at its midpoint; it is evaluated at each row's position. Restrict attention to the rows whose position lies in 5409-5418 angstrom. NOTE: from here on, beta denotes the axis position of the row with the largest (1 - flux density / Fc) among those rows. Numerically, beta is 5411.0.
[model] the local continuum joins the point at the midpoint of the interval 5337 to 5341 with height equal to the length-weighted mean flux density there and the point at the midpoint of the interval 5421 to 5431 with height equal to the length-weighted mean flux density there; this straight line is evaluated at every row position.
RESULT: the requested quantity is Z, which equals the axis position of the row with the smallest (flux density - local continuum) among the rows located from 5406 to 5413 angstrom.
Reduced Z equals 5411.0 angstrom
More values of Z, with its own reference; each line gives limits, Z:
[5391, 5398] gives 5391.5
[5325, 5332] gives 5328.5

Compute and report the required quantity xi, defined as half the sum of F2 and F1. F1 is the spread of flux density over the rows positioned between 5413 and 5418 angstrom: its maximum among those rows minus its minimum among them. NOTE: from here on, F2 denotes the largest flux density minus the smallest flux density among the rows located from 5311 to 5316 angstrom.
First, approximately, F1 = 0.910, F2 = 1.0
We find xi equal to 0.96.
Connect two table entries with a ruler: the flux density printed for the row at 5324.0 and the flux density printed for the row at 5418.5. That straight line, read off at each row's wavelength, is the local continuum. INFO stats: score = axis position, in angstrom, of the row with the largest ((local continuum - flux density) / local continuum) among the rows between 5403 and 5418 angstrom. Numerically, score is 5411.0 angstrom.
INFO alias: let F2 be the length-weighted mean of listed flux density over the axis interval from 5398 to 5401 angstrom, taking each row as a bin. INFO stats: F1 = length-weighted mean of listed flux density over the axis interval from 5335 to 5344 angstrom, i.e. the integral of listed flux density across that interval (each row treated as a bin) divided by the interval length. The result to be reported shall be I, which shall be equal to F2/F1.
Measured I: 1.00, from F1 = 22.1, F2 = 22.0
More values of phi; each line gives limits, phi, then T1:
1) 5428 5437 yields 2.08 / 20.8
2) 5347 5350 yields 2.21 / 22.1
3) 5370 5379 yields 2.25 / 22.5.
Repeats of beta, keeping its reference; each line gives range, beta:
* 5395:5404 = 5402.0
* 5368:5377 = 5372.0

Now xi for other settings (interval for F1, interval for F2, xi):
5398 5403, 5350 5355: 0.79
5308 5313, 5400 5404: 0.47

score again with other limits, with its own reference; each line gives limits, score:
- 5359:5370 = 5364.5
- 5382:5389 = 5387.0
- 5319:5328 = 5325.5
